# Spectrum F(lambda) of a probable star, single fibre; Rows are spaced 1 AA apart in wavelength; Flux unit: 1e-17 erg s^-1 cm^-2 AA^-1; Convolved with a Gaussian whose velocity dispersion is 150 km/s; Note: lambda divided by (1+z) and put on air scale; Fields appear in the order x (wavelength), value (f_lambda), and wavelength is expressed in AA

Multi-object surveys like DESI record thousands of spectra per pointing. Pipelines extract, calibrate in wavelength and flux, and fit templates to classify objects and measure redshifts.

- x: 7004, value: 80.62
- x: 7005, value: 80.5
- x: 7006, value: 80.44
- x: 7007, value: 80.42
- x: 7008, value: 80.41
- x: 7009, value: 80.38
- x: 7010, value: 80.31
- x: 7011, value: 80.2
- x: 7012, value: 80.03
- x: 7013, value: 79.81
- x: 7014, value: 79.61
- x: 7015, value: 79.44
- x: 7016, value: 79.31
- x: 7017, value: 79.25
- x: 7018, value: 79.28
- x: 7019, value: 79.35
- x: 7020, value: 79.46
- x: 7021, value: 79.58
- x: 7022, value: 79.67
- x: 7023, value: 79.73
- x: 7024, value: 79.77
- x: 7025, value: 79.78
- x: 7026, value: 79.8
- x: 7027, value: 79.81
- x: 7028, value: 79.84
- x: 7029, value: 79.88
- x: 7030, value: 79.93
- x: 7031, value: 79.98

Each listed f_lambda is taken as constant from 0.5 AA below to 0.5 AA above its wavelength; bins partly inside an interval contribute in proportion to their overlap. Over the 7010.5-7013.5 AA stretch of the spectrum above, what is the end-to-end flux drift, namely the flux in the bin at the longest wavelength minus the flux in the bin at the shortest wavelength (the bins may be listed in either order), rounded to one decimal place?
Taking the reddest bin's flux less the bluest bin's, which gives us -0.4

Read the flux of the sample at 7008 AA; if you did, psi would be 80.41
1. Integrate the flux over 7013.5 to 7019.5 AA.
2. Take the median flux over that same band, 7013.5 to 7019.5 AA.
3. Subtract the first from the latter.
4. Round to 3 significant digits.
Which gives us -397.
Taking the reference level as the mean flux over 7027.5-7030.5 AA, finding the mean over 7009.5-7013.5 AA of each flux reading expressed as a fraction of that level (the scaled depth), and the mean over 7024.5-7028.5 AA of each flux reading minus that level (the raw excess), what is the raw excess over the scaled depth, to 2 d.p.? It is -0.08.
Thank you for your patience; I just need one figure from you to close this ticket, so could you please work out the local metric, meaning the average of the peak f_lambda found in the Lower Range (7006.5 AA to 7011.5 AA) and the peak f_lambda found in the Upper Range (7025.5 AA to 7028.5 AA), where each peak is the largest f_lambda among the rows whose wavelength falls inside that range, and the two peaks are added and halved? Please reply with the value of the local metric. 80.1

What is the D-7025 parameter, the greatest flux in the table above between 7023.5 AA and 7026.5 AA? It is 79.8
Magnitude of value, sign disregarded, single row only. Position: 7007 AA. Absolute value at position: 80.4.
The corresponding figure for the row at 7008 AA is 80.4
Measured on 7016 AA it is 79.3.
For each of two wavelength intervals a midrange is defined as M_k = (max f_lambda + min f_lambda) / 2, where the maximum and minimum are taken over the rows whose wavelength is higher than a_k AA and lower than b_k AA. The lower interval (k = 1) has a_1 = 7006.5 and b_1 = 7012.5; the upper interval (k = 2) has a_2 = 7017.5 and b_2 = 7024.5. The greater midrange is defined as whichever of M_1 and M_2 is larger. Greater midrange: 80.2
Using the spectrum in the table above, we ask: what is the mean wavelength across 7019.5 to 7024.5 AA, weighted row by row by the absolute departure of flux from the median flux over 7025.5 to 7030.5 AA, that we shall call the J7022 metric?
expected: 7021.2 AA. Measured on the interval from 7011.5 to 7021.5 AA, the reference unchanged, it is 7017.2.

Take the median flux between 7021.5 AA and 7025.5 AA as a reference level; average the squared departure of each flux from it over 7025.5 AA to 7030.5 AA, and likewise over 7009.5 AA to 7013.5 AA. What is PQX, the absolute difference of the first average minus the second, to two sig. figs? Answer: 0.14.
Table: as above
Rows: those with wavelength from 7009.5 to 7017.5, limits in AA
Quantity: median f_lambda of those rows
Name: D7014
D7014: 79.7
